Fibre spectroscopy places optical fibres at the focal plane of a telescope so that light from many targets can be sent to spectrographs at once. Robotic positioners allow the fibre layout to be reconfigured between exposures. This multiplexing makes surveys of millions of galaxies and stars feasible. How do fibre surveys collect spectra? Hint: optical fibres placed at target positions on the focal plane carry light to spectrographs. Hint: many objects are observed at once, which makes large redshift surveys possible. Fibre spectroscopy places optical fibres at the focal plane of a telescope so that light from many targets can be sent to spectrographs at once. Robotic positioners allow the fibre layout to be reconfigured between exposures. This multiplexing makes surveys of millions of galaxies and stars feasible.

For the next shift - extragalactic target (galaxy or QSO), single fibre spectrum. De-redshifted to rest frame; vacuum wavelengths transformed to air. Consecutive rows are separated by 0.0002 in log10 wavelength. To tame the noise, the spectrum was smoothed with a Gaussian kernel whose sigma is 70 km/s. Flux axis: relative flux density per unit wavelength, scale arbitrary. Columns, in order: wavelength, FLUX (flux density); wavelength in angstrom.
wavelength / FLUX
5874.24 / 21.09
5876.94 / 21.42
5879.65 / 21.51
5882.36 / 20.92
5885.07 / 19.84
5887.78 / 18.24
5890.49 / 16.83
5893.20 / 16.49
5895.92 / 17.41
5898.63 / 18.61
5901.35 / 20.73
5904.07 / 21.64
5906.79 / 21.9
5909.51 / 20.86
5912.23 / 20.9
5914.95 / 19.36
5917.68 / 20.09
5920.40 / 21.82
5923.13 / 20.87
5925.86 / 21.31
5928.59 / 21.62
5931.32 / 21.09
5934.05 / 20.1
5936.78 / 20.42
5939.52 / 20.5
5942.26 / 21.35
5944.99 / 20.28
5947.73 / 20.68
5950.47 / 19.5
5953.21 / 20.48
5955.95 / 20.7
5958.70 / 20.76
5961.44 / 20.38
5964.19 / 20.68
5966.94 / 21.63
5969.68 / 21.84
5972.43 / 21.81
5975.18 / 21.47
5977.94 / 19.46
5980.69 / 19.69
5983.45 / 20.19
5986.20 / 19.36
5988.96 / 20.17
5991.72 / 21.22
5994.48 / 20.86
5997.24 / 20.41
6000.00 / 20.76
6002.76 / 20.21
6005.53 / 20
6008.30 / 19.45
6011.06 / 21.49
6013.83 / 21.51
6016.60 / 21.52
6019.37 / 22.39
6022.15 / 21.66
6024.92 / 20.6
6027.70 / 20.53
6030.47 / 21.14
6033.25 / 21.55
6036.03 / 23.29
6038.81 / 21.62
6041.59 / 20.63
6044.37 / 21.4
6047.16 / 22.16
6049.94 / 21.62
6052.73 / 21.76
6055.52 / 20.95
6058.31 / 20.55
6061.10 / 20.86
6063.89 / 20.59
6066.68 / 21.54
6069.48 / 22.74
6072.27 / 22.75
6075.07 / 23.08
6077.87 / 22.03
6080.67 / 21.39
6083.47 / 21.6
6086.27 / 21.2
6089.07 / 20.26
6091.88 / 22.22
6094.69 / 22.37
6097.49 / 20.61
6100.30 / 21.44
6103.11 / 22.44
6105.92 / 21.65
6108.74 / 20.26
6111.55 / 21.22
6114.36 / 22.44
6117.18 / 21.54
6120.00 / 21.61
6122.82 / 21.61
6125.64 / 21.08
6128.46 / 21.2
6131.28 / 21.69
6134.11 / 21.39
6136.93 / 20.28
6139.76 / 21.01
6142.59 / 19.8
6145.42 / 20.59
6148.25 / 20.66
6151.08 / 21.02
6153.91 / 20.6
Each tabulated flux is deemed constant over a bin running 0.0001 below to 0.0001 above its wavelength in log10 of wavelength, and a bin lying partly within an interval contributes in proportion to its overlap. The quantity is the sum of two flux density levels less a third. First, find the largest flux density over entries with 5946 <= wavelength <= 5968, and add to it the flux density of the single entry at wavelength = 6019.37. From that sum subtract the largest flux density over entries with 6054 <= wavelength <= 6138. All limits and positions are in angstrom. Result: 20.9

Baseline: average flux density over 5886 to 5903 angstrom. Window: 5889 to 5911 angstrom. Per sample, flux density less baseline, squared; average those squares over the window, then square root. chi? 2.4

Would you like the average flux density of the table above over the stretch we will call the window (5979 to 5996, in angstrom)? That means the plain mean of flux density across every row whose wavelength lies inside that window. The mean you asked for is 20.2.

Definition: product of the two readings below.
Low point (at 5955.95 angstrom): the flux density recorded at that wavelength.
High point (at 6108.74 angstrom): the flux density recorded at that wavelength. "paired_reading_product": 419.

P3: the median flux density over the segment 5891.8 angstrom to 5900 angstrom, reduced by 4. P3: 13.4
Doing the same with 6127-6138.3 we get 17.3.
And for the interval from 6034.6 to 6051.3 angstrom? 17.6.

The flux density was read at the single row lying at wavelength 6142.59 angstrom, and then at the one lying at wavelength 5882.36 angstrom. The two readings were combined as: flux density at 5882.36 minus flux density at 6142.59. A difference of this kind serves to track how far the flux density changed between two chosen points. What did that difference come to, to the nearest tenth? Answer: 1.1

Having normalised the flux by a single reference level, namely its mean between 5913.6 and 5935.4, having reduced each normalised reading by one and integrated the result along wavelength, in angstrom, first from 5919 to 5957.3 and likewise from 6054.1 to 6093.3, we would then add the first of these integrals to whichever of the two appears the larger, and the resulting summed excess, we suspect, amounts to 1.4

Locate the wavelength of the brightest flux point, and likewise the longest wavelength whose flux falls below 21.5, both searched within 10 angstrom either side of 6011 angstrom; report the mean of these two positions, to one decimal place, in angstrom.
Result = 6015.2 angstrom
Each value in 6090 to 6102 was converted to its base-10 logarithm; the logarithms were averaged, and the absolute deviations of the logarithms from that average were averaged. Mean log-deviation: 0.0128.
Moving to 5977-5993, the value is 0.0110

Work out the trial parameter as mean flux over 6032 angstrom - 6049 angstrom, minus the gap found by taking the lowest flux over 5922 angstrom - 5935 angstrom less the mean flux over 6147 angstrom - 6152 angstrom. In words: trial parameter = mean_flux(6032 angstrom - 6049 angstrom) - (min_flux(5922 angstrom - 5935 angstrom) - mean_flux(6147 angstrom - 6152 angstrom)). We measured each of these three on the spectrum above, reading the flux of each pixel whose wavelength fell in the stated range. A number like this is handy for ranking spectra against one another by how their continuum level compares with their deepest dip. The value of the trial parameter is 22.5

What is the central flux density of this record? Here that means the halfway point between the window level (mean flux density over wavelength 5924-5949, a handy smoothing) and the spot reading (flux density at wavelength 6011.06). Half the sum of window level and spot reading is 21.2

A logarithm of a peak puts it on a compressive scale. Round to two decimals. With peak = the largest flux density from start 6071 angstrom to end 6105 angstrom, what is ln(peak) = 3.14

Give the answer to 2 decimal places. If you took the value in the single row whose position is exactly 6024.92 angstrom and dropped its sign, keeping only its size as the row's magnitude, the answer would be 20.60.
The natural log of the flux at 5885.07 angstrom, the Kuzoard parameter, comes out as 2.988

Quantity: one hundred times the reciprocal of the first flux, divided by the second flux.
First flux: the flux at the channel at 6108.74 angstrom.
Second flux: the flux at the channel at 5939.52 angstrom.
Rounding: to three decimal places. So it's 0.241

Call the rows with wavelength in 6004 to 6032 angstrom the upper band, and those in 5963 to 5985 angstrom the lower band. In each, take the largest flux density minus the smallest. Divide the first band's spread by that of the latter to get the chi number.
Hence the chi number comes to 1.2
